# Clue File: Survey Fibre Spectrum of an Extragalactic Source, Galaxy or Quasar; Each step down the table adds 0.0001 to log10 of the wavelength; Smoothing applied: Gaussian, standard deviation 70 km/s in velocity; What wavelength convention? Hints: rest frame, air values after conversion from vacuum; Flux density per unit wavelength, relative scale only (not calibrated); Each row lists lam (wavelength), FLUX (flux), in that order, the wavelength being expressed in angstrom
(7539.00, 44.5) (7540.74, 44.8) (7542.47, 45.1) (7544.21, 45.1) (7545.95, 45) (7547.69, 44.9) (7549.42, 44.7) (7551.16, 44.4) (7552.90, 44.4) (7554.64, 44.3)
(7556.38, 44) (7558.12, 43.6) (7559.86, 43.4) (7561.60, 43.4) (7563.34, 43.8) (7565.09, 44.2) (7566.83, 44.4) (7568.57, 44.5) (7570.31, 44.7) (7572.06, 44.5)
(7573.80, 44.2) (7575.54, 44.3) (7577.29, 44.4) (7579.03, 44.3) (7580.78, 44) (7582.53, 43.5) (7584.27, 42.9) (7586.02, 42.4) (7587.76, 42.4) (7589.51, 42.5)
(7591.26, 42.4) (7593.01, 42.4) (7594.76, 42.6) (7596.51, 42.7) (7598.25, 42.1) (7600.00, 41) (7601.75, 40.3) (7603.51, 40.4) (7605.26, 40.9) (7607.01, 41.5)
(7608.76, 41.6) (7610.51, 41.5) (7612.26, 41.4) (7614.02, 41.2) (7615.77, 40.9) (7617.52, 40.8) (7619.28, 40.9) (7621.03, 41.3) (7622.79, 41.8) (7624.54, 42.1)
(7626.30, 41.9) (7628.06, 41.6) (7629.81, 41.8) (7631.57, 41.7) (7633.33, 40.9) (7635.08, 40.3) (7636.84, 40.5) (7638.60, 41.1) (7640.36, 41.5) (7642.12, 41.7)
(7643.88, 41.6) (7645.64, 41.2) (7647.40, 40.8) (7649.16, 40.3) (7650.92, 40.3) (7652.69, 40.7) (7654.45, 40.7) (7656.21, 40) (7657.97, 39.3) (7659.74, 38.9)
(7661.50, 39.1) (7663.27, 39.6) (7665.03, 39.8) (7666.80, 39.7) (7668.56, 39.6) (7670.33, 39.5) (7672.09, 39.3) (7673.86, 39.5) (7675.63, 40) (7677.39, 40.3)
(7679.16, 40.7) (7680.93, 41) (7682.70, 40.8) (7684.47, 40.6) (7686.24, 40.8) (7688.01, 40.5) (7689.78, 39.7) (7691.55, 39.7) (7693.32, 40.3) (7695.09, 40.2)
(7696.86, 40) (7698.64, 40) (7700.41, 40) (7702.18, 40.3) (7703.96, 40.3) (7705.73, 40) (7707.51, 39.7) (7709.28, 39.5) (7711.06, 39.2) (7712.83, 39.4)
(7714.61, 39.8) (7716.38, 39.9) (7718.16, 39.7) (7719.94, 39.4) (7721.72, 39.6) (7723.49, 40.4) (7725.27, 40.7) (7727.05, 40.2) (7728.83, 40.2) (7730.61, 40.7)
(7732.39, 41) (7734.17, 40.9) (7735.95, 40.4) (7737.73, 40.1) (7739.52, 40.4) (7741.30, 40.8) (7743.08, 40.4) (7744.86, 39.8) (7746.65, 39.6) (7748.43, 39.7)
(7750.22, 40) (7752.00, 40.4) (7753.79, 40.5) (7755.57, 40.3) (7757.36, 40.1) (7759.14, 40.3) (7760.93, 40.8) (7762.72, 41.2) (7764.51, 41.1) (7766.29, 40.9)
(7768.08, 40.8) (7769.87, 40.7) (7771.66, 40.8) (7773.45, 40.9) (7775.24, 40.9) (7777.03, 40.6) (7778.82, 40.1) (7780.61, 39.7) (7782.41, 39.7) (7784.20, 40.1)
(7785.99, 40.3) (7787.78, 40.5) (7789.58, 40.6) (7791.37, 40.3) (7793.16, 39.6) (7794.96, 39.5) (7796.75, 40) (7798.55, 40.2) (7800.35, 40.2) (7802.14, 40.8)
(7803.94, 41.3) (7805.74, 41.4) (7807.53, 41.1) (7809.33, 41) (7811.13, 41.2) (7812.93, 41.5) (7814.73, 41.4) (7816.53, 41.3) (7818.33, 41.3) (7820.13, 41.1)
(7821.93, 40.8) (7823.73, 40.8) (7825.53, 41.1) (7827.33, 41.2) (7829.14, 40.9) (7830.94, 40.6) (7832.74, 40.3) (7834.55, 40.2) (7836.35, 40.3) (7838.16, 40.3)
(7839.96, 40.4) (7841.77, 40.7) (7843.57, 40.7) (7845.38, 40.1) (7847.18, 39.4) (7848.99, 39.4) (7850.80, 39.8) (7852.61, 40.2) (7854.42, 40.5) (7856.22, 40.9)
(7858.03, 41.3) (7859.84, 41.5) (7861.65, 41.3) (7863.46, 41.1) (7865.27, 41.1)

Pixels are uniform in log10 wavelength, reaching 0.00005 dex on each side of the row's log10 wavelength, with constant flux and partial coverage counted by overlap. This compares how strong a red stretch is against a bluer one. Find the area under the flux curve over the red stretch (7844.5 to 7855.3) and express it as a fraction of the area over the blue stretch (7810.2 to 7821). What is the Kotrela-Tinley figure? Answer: 0.97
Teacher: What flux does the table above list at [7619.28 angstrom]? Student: 40.9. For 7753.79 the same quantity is 40.5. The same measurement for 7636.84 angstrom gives 40.5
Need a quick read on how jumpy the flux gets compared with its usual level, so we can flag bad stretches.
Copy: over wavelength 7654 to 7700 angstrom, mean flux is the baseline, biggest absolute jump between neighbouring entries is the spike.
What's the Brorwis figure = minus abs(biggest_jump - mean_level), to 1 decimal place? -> -39.2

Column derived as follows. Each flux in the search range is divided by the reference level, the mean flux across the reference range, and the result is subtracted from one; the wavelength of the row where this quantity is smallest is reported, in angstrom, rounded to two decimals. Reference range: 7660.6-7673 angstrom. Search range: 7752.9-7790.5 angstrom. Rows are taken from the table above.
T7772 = 7762.72 angstrom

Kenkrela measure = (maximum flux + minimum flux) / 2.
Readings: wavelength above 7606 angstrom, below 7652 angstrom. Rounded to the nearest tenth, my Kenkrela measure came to 41.2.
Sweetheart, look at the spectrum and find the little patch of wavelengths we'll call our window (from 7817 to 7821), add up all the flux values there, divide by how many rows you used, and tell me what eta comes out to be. 41.2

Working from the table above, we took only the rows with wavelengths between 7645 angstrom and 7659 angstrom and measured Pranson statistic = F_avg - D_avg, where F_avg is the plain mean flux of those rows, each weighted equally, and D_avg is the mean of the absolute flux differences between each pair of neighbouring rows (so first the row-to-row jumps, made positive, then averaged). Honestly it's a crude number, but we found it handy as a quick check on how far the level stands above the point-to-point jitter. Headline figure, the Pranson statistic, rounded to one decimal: 40.0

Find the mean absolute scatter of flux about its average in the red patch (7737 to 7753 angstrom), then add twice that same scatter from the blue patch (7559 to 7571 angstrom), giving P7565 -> 1.22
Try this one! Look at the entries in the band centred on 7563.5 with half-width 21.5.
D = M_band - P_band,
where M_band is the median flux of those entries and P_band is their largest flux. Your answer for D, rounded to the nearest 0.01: -0.80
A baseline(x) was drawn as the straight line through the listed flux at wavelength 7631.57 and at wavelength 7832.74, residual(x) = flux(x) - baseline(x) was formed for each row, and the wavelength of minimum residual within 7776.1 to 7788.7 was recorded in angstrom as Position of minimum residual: 7780.61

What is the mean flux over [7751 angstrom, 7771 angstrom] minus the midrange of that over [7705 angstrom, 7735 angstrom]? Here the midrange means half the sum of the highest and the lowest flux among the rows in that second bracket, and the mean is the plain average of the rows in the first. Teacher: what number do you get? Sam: 0.55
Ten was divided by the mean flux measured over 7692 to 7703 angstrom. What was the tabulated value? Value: 0.2492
